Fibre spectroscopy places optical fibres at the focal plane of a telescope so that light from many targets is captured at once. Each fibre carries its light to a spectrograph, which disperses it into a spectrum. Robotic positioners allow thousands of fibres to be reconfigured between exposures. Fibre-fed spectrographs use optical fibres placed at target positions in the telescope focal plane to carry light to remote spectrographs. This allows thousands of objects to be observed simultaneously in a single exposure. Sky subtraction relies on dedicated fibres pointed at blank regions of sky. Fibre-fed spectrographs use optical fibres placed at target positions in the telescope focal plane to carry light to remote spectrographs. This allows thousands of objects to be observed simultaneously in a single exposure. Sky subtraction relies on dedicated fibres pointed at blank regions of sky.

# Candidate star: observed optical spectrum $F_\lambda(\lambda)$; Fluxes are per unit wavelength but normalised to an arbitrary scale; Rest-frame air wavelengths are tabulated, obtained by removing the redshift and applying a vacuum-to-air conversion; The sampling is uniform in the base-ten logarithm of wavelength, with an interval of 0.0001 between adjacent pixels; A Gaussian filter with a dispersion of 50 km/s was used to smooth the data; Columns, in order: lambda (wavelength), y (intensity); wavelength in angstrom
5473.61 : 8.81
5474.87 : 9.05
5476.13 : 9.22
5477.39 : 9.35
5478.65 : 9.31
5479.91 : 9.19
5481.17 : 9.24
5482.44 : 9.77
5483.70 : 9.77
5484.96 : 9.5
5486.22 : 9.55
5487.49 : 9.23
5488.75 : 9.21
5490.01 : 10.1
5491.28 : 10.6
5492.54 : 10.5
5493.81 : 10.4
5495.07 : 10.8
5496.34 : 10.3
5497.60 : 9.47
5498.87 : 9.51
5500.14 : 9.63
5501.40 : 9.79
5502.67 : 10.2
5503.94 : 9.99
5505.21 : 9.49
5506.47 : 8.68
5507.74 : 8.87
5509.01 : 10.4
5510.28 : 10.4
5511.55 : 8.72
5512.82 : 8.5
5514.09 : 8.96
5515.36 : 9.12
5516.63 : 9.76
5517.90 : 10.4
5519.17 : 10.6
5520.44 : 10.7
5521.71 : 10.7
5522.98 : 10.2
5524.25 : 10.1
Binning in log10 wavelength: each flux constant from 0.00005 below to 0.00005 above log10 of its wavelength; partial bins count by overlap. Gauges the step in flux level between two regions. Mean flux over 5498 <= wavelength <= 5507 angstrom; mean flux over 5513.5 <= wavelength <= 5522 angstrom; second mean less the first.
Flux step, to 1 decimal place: 0.4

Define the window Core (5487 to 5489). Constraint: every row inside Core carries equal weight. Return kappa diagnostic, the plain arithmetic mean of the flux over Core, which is 9.2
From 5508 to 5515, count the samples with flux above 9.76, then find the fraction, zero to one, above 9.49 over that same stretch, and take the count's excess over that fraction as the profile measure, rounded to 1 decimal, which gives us 1.6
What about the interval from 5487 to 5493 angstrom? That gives 2.4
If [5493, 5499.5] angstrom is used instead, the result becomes 2.2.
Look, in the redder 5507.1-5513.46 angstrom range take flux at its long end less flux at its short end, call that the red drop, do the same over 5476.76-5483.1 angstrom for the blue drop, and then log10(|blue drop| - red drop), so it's -0.10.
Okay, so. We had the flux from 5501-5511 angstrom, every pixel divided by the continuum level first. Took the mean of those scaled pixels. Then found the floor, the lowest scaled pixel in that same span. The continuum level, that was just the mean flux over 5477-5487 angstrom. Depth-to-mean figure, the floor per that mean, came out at 0.89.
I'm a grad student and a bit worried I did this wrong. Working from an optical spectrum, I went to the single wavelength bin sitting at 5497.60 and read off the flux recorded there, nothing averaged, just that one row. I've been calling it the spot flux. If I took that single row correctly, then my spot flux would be 9.47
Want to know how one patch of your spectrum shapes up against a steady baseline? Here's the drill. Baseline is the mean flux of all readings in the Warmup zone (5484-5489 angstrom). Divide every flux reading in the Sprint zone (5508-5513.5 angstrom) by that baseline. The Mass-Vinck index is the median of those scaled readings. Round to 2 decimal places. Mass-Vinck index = 1.02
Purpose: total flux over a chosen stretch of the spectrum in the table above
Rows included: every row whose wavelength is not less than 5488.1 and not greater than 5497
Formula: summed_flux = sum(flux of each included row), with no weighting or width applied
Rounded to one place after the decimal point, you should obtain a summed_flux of 71.9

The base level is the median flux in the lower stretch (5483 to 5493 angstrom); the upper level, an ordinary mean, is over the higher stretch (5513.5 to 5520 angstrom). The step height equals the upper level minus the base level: 0.1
